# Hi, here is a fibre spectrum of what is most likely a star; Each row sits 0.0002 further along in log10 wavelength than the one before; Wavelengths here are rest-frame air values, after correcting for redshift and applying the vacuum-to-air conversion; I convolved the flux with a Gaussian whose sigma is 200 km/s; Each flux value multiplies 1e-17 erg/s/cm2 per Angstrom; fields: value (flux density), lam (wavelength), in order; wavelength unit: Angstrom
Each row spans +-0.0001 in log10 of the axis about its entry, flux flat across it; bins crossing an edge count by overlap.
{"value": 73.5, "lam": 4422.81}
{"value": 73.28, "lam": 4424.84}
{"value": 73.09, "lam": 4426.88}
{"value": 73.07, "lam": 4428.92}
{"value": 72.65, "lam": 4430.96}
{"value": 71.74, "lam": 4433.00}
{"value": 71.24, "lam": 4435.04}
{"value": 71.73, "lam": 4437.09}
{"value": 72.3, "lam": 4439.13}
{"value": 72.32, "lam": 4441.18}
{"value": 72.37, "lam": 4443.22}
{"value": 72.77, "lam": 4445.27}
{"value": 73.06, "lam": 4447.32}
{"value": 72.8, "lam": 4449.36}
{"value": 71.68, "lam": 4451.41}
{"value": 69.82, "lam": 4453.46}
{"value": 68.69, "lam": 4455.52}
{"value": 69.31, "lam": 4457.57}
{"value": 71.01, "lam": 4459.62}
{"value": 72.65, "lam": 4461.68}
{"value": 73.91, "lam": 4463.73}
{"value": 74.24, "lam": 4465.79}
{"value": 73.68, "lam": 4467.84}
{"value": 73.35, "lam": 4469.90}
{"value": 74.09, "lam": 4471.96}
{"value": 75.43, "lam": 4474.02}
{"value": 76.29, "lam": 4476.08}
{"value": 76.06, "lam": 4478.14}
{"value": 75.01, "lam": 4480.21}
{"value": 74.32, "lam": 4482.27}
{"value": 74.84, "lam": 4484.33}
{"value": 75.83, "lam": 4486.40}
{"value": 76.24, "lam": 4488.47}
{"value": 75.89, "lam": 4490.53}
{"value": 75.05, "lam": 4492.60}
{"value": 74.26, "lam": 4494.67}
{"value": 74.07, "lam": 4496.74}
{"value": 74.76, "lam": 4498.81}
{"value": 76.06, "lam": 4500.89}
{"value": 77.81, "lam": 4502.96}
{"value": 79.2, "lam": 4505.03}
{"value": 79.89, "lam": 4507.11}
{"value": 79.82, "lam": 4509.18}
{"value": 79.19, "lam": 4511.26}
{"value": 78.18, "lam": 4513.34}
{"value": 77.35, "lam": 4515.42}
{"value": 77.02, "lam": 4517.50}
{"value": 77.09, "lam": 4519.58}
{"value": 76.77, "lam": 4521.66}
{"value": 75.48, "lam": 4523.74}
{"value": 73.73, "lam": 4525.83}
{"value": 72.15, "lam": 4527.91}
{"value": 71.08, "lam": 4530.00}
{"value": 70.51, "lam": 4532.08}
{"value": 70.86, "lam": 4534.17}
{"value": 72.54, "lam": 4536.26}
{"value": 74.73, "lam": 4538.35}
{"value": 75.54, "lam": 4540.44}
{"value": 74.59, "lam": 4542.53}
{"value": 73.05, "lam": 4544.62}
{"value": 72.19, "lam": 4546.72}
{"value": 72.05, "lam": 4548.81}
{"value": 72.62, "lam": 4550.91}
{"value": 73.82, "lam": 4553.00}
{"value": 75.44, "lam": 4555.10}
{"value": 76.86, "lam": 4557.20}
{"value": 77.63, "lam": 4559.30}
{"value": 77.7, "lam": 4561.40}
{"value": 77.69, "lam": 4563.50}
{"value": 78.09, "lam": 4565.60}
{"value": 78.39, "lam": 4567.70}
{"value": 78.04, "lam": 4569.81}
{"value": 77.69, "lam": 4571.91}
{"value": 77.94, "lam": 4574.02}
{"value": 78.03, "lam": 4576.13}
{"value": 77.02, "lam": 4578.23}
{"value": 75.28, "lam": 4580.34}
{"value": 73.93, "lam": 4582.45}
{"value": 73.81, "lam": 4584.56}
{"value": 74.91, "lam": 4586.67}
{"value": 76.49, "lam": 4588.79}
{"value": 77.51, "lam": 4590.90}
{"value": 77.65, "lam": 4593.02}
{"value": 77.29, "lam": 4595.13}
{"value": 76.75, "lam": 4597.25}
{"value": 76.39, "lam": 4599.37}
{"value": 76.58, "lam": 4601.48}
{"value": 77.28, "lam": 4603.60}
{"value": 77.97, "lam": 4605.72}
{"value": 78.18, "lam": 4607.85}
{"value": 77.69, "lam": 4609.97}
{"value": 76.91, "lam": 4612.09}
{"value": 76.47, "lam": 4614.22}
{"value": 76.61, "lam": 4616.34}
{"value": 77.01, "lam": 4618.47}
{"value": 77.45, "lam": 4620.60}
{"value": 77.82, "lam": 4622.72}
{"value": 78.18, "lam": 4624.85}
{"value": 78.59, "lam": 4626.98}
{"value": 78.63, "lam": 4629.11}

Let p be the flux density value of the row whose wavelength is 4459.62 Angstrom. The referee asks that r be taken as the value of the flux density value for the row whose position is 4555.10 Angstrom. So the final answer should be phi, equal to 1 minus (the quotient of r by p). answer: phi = -0.06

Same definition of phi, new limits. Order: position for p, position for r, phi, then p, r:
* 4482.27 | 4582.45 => 0.01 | 74.32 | 73.93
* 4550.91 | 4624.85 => -0.08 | 72.62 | 78.18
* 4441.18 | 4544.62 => -0.01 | 72.32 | 73.05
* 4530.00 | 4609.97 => -0.09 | 71.08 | 77.69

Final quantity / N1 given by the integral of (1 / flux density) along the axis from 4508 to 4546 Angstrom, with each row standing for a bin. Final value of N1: 0.508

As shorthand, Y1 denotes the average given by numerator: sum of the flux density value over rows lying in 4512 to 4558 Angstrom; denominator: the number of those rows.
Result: 74.3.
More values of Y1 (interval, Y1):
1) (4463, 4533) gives 75.5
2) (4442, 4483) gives 73.0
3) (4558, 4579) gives 77.8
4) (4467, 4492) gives 75.1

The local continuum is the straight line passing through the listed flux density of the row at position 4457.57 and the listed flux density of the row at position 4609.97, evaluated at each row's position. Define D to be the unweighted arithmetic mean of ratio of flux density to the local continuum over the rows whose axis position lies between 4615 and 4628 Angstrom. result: 0.99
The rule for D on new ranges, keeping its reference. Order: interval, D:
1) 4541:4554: 0.98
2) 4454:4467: 1.03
